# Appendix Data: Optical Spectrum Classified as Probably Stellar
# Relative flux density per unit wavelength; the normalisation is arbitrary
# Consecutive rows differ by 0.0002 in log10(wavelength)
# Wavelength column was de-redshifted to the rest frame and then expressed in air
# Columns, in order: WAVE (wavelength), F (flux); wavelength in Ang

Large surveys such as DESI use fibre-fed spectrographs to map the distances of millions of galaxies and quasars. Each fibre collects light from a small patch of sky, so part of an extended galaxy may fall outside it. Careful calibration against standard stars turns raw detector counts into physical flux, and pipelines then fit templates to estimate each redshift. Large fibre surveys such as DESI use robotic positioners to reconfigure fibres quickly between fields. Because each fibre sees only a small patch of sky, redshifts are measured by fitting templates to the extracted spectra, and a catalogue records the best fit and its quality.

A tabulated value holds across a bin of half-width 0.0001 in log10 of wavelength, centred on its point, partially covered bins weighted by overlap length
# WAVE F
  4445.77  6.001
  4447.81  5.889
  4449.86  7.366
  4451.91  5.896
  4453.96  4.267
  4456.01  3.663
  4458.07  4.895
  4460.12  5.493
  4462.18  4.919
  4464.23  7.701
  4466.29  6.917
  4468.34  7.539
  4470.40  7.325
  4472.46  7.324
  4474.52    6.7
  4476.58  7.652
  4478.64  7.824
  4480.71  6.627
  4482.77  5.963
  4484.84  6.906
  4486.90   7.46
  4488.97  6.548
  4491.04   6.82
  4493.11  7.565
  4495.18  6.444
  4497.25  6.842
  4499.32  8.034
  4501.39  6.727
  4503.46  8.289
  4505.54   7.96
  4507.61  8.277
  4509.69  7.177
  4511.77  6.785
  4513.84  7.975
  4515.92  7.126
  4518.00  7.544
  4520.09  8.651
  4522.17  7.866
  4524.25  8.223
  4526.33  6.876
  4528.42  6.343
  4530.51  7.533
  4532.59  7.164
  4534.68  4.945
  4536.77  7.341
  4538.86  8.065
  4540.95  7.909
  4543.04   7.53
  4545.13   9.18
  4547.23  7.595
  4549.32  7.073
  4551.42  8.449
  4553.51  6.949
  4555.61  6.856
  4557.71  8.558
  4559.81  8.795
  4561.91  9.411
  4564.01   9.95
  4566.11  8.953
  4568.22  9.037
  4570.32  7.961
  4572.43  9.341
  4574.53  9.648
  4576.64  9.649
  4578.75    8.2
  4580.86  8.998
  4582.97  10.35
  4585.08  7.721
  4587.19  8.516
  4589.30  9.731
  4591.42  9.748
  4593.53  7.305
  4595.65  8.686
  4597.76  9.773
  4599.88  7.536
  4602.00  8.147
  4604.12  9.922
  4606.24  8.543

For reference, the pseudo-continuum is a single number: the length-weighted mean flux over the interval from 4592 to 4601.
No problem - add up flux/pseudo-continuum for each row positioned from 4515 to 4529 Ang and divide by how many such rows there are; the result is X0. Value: 0.89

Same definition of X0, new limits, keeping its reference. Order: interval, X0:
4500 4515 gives 0.90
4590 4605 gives 1.04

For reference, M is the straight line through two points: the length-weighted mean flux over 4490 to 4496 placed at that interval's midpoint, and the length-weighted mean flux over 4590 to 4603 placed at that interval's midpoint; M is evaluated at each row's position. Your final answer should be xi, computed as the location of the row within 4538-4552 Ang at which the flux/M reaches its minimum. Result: 4549.32 Ang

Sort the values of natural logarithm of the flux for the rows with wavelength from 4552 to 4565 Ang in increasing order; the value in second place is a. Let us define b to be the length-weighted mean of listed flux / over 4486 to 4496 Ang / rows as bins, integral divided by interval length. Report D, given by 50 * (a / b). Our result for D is 13.9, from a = 1.94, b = 7.0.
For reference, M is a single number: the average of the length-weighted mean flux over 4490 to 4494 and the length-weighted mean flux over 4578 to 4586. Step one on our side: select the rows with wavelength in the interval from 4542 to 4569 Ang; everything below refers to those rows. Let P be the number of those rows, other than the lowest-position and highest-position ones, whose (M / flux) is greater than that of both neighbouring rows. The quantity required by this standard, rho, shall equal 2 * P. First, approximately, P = 3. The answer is 6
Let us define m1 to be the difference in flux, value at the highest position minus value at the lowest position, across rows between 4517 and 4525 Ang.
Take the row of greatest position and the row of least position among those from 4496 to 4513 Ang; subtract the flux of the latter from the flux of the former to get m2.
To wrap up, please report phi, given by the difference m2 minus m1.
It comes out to -0.7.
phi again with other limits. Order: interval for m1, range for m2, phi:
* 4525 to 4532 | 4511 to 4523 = 0.4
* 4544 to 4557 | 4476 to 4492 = 1.5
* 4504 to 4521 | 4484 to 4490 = -1.0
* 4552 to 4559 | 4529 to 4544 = -1.6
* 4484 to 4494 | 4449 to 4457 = -4.4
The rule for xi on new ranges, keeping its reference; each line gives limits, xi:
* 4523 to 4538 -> 4534.68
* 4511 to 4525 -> 4511.77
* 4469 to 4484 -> 4482.77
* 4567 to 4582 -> 4570.32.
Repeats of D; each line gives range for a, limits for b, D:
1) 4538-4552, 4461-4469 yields 15.0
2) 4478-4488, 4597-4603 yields 11.2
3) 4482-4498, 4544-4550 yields 11.6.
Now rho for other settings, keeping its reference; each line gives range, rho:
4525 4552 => 8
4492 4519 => 10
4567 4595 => 6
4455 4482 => 6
